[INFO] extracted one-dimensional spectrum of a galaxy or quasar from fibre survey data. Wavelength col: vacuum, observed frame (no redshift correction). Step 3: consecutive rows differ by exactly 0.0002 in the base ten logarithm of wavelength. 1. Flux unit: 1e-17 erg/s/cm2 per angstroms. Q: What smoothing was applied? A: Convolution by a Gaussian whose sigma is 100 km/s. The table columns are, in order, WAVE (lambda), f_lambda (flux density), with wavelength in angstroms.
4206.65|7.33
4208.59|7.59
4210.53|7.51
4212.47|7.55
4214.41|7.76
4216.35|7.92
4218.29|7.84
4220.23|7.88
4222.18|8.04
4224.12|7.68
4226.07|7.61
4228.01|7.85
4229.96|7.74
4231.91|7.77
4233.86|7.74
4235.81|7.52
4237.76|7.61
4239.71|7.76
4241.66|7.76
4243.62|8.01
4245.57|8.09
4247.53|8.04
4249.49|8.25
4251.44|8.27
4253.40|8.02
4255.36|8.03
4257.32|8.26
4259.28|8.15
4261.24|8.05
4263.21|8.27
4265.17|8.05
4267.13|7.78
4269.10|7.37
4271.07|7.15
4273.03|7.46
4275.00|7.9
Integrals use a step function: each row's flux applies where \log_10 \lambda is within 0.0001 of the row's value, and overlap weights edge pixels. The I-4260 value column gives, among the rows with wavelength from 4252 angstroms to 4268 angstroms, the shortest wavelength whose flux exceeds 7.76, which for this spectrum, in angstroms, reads 4253.40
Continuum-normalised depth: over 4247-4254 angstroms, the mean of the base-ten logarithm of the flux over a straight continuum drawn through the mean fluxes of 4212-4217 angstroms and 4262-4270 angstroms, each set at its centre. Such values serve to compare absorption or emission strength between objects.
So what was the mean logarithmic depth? 0.017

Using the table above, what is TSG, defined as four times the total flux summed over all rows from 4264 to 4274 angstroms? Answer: 151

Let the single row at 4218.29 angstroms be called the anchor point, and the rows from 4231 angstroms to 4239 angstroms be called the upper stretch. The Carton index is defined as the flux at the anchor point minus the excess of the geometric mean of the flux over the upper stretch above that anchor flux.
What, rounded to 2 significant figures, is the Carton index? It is 8.0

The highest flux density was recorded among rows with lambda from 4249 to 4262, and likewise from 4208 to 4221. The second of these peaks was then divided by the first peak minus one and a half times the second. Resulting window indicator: -2.19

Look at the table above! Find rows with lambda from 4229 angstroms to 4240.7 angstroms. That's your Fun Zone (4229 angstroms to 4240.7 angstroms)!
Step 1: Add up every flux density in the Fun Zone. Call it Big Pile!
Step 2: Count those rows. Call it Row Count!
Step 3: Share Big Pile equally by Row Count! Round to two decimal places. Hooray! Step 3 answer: 7.69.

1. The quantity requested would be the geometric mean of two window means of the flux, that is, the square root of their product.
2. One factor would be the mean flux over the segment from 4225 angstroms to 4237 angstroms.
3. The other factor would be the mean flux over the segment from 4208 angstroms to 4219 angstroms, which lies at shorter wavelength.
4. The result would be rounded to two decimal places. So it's 7.70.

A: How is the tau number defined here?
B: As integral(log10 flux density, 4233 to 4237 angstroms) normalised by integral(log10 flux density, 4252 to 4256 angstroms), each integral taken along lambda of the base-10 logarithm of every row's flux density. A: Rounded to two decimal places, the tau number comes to 0.97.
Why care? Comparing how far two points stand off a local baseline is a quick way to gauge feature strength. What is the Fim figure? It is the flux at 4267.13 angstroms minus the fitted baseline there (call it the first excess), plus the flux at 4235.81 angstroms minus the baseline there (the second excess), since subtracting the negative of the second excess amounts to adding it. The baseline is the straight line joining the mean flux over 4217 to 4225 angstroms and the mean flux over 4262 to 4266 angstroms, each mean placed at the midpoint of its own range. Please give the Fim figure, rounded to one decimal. -0.8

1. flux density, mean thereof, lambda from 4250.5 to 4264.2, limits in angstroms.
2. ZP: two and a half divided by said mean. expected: 0.307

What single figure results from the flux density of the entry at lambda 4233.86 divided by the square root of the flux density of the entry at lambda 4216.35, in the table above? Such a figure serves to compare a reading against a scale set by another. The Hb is 2.75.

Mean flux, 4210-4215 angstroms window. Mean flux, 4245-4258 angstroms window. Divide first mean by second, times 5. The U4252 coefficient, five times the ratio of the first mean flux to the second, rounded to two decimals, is 4.67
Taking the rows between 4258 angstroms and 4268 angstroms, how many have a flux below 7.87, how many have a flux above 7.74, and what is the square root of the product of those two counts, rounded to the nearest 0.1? 2.2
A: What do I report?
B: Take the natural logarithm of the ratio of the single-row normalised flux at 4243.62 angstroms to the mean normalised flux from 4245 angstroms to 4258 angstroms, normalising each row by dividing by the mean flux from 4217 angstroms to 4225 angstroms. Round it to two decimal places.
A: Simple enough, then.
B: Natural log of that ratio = -0.02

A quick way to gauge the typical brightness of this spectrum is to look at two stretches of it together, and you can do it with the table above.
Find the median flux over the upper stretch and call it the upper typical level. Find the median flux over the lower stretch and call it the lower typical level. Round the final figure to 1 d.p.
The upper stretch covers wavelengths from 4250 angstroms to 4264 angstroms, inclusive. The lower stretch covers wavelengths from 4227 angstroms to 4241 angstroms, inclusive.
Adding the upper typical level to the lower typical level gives 15.9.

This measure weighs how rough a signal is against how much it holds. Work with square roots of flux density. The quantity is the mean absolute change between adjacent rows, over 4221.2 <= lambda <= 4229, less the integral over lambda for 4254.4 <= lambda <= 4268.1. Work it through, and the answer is -39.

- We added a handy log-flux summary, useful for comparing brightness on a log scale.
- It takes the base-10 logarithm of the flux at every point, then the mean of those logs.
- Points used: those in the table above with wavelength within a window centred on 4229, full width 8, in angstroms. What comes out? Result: 0.889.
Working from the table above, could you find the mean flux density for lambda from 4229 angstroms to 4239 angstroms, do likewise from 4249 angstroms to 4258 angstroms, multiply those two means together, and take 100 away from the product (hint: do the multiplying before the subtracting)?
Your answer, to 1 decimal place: -37.3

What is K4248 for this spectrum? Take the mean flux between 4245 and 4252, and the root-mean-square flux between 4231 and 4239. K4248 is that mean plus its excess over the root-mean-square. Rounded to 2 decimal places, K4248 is 8.66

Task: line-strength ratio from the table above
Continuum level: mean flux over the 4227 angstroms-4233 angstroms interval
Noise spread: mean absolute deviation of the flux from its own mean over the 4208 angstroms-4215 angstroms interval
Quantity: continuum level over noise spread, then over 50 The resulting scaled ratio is 2.0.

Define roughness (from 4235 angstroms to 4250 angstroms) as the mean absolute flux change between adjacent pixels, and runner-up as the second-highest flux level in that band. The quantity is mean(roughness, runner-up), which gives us 4.10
